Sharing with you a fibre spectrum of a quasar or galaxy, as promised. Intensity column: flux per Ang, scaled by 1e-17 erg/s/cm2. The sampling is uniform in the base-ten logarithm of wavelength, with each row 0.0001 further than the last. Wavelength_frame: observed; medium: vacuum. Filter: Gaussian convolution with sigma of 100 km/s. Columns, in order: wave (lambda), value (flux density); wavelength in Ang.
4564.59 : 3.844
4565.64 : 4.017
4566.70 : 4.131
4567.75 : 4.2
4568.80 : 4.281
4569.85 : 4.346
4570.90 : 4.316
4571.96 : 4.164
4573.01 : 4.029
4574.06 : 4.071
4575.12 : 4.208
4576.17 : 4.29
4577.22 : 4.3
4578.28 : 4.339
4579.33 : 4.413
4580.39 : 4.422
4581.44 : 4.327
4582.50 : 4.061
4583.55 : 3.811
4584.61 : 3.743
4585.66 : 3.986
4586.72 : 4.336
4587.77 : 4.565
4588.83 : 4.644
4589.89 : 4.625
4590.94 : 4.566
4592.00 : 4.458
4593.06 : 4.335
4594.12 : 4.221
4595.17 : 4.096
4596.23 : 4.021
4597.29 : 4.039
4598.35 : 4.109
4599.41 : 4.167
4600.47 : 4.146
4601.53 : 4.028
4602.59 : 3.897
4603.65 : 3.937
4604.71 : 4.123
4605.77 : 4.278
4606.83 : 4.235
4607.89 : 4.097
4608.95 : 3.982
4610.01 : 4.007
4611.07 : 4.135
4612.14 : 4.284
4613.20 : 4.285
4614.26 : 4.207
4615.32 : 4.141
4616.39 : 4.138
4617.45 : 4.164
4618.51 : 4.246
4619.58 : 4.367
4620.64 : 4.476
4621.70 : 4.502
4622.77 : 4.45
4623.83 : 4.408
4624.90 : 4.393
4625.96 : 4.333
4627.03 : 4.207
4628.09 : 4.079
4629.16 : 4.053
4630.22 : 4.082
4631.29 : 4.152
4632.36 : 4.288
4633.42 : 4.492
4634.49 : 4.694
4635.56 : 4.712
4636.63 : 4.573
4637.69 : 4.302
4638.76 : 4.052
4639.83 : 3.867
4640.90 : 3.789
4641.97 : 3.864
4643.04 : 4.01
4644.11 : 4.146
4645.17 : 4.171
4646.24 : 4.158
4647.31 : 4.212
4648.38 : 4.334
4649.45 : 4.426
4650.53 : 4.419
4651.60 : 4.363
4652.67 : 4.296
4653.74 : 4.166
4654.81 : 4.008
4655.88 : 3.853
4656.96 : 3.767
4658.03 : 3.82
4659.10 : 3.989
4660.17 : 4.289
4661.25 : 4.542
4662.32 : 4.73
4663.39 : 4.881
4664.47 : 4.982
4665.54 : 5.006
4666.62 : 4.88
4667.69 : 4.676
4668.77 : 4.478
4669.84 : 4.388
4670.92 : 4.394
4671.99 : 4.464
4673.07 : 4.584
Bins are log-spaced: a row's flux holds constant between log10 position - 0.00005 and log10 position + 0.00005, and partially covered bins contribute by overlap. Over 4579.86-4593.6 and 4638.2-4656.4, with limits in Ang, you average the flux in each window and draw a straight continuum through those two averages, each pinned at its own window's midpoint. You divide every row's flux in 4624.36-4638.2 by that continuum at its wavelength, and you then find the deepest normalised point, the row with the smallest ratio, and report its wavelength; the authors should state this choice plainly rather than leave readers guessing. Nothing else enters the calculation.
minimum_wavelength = 4629.16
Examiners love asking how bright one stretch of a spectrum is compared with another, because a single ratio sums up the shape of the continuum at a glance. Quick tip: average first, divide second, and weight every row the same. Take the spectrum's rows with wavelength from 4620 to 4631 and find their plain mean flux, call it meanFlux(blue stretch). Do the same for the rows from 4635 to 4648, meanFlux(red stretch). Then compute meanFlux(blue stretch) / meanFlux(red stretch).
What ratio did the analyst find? 1.03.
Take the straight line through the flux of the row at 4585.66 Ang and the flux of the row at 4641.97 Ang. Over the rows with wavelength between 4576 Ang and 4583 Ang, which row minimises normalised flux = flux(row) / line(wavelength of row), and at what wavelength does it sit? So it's 4582.50 Ang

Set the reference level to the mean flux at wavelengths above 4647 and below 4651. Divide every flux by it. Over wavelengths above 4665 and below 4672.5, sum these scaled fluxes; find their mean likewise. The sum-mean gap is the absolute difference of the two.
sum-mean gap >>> 6.37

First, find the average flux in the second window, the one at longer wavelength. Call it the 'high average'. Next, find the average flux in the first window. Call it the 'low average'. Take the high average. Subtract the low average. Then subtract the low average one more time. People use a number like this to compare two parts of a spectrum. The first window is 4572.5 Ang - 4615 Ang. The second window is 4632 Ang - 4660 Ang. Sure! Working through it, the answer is -4.21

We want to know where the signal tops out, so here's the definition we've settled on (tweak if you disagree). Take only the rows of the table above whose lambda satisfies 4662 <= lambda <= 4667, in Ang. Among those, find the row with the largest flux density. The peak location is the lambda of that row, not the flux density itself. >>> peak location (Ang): 4665.54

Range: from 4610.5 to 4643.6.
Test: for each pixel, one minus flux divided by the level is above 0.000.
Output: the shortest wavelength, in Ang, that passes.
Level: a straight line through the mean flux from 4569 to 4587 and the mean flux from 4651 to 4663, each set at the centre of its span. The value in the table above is 4611.07 Ang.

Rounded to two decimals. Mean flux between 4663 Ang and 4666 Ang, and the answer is 4.96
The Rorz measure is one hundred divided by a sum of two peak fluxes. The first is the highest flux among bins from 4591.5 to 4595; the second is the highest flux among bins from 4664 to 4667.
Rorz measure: 10.6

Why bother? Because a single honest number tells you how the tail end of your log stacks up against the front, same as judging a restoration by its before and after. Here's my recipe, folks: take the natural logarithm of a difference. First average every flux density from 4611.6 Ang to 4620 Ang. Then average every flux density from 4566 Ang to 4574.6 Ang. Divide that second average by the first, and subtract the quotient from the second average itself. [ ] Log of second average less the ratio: 1.16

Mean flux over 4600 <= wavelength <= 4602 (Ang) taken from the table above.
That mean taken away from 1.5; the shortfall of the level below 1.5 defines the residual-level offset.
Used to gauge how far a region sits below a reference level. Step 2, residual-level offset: -2.59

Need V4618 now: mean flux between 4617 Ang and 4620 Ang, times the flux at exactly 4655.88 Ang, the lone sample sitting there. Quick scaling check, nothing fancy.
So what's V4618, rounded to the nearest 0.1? 16.4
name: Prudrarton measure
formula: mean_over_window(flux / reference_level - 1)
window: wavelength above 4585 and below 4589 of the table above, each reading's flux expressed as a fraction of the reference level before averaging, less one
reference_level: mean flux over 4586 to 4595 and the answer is -0.02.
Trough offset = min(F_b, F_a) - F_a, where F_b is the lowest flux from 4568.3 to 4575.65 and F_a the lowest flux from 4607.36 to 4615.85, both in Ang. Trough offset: 0.00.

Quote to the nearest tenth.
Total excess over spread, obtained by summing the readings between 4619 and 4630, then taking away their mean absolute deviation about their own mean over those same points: 43.1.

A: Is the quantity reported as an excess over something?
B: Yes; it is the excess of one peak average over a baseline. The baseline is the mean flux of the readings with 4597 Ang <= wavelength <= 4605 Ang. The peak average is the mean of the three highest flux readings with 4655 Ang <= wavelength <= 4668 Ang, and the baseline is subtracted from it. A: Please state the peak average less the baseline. 0.90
